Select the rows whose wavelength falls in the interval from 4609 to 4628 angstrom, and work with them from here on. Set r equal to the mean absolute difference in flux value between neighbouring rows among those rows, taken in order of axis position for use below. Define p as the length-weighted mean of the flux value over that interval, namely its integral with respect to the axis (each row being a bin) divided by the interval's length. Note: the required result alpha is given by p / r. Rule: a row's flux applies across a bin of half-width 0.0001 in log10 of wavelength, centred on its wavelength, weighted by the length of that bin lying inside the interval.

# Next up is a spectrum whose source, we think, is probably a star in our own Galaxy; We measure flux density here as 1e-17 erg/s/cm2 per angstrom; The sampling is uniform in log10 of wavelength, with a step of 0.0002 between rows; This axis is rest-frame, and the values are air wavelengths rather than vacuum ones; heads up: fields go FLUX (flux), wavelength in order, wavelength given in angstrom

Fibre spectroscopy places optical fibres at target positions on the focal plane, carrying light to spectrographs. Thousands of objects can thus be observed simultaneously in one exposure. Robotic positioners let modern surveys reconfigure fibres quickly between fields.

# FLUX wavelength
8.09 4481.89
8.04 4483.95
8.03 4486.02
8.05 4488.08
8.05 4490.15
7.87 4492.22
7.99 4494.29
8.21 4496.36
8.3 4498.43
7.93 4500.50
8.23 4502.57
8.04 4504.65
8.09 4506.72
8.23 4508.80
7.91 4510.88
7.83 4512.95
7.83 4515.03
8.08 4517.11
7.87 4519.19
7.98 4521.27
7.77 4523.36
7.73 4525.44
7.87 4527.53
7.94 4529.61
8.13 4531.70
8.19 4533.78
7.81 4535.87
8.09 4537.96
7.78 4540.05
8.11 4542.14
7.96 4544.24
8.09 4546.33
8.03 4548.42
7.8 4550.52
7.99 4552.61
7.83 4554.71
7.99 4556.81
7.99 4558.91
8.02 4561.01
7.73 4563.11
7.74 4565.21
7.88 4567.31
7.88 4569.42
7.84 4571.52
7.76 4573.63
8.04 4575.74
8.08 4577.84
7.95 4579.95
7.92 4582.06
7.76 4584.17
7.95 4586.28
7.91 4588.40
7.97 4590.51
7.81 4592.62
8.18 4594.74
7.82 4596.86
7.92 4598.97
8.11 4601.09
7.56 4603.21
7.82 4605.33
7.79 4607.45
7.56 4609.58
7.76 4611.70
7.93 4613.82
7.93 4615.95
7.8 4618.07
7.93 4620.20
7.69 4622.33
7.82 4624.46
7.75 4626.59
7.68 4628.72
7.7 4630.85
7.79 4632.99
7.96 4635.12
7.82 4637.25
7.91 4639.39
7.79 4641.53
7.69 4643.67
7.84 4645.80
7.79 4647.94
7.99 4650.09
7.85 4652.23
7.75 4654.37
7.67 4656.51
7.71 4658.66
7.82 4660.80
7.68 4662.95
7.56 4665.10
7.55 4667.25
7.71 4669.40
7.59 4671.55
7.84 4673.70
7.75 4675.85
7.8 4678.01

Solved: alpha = 58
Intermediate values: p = 7.80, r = 0.13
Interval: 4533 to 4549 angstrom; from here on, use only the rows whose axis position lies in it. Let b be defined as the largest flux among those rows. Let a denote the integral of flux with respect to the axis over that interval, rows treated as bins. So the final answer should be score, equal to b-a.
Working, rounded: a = 128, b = 8.19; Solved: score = -120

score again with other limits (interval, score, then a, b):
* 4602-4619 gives -124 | 132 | 7.93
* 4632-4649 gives -125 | 133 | 7.96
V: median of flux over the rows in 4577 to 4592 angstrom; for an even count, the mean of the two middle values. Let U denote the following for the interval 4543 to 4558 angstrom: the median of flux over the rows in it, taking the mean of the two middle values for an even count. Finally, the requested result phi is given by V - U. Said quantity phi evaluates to -0.04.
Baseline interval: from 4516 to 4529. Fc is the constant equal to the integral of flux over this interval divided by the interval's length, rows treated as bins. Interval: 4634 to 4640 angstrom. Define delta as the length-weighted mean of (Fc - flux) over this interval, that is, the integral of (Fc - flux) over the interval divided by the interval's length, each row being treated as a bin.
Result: -0.01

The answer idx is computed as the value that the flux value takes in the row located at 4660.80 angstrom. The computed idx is 7.82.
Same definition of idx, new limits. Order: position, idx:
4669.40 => 7.71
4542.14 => 8.11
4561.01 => 8.02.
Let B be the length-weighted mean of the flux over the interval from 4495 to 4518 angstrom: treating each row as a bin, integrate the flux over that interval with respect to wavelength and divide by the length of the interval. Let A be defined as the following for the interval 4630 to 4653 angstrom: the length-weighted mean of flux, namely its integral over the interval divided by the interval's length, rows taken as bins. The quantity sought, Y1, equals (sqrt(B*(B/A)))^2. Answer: 8.30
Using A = 7.83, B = 8.06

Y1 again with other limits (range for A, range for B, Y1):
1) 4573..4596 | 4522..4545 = 7.94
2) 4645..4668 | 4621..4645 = 7.82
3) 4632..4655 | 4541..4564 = 8.08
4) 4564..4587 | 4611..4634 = 7.71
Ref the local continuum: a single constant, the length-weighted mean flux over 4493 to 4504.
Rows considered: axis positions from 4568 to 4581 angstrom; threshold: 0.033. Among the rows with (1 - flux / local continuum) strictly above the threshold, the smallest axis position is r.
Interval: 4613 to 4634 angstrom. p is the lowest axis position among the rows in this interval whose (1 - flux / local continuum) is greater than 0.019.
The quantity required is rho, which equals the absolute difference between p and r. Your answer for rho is 42.3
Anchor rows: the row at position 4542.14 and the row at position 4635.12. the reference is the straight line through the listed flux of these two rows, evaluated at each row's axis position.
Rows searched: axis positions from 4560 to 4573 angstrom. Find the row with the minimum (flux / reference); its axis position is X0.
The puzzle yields 4563.11 angstrom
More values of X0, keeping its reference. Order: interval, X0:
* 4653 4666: 4665.10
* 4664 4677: 4667.25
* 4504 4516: 4512.95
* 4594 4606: 4603.21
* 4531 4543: 4540.05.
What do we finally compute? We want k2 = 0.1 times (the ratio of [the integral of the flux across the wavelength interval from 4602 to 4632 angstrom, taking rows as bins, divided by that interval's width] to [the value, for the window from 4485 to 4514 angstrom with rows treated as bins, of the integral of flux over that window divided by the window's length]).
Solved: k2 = 0.0964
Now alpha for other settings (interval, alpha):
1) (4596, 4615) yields 36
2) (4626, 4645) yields 78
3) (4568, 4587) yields 67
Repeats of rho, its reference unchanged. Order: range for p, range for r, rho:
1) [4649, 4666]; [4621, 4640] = 29.9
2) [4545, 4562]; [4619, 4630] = 71.8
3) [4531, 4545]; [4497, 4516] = 22.9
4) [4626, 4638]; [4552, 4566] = 71.9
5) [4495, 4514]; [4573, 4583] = 73.1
